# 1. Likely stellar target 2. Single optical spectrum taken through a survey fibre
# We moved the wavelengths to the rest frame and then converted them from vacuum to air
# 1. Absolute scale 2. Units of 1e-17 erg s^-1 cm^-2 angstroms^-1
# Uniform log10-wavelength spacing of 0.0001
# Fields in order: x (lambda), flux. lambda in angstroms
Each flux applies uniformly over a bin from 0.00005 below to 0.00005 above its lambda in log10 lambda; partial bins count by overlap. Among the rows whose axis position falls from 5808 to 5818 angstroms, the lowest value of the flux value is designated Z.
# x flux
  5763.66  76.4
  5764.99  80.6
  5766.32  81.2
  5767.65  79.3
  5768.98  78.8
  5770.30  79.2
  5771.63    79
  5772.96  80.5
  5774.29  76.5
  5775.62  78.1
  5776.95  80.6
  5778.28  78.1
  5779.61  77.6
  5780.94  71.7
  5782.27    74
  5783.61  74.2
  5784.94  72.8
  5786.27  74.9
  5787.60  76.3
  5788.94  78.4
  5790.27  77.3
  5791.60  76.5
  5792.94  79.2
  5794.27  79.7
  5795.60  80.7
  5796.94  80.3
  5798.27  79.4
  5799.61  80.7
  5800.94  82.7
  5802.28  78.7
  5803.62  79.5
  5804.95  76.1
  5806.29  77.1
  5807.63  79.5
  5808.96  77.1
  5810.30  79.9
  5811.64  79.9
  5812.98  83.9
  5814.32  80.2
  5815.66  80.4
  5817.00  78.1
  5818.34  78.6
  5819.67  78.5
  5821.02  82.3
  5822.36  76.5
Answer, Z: 77.1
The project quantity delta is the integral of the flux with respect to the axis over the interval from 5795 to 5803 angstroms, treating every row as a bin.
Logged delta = 643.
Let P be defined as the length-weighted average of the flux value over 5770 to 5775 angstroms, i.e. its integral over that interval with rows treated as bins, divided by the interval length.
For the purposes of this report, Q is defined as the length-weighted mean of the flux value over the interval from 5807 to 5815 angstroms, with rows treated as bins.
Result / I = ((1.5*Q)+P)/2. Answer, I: 99.4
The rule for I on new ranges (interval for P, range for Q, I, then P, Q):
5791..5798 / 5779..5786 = 95.2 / 79.3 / 74.1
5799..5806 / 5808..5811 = 98.7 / 79.4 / 78.7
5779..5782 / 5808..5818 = 97.2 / 74.6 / 79.9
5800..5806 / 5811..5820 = 99.6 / 79.2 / 80.0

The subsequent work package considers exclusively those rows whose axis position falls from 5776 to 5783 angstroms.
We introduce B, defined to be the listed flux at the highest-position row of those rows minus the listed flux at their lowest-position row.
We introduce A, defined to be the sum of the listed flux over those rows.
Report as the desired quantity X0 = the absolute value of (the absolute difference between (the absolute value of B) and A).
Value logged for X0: 375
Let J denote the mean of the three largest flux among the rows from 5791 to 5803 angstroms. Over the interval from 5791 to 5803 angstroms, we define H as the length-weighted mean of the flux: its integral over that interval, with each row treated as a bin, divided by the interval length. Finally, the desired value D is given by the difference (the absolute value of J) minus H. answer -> 1.6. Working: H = 79.7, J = 81.4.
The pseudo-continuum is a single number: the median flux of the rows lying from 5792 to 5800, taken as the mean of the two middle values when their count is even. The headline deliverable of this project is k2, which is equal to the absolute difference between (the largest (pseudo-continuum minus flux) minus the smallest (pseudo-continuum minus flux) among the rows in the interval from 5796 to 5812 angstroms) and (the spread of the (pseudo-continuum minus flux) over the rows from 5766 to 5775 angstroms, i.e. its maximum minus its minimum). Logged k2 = 1.9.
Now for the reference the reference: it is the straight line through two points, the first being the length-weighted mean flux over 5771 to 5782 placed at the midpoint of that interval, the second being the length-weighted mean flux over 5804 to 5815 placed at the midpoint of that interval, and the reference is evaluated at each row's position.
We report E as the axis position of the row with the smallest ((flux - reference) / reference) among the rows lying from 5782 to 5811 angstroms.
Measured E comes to 5784.94 angstroms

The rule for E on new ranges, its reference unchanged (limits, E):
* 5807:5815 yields 5808.96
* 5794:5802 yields 5798.27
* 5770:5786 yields 5780.94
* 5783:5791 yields 5784.94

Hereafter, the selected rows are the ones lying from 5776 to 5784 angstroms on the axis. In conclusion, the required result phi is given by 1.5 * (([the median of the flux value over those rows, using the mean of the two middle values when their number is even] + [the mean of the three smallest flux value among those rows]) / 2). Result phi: 112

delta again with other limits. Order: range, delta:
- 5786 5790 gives 307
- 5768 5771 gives 238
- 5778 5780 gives 156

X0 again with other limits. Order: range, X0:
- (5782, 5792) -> 602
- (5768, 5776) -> 471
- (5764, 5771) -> 398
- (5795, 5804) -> 561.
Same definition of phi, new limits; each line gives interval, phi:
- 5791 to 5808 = 117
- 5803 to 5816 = 117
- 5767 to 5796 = 113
